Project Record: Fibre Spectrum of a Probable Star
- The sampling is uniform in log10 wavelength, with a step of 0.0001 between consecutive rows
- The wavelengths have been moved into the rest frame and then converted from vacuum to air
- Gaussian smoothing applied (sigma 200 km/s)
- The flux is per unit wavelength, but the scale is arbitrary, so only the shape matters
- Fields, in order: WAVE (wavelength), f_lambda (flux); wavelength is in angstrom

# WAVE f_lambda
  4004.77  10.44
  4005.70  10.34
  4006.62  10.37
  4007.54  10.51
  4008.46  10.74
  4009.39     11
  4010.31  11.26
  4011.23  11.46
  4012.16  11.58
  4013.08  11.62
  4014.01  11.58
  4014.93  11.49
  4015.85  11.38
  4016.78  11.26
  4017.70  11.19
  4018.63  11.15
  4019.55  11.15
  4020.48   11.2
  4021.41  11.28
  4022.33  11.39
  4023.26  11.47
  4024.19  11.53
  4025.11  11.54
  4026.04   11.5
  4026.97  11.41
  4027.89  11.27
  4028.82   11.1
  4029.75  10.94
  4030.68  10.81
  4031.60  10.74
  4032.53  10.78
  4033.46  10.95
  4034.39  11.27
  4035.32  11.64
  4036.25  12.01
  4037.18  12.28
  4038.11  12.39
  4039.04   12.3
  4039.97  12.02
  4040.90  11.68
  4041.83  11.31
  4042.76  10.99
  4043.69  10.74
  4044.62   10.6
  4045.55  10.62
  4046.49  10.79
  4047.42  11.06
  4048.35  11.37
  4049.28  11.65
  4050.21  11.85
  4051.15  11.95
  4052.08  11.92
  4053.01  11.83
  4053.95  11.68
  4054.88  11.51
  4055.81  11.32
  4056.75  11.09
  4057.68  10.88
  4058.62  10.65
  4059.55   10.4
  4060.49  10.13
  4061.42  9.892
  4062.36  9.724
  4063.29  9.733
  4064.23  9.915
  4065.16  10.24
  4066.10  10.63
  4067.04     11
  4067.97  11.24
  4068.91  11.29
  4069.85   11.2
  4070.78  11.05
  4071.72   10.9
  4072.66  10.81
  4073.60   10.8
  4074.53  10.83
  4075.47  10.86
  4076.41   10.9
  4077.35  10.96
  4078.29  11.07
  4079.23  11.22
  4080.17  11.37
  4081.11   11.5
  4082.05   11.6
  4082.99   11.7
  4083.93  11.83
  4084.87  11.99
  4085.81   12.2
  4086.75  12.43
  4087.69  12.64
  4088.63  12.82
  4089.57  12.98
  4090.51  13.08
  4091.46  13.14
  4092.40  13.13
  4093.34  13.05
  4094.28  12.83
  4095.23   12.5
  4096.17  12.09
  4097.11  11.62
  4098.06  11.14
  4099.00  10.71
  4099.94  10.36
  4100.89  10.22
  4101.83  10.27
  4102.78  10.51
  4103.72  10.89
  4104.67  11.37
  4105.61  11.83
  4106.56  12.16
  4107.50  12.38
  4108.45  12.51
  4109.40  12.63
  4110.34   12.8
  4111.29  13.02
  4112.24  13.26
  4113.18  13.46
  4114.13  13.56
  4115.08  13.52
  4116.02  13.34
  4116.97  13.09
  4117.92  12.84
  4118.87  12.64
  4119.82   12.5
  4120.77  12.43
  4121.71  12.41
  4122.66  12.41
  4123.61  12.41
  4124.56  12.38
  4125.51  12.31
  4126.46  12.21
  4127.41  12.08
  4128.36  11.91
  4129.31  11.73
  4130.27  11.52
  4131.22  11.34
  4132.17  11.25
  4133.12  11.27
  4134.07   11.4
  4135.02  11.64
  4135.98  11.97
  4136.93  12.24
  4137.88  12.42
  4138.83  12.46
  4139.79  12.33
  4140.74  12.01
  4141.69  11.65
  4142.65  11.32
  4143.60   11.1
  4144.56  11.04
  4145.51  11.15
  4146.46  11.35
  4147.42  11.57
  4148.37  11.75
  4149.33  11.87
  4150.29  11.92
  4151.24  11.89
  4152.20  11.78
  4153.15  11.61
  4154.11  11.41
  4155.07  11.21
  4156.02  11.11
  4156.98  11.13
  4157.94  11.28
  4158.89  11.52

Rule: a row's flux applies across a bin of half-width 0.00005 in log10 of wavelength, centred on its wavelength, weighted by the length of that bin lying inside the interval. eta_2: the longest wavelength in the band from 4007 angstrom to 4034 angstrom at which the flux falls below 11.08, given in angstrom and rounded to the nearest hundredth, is 4033.46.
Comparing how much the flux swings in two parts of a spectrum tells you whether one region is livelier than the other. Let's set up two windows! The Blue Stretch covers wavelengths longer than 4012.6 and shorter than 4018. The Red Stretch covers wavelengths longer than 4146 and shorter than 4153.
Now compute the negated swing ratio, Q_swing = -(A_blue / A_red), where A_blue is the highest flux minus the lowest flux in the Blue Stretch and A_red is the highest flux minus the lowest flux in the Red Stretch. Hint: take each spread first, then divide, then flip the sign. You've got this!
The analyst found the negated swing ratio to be -0.8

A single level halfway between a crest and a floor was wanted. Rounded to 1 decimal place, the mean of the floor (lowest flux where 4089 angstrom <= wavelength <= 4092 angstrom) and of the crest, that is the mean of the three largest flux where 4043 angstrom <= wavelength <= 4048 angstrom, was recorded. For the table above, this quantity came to 11.9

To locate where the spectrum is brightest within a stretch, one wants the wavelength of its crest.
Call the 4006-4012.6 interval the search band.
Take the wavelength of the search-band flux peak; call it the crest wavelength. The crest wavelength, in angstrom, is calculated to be 4012.16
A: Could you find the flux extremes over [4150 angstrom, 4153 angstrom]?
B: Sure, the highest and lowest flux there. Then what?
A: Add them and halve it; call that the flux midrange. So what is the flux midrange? 11.85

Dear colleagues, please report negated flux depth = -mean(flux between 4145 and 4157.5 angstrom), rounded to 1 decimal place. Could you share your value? -11.5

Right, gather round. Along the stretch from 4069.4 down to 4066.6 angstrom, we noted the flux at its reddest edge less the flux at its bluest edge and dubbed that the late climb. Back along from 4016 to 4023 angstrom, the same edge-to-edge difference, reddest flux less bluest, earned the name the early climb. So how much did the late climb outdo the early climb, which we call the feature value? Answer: 0.16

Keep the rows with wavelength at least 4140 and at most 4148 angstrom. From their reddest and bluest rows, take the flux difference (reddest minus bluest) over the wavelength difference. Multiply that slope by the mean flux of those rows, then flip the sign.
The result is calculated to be 1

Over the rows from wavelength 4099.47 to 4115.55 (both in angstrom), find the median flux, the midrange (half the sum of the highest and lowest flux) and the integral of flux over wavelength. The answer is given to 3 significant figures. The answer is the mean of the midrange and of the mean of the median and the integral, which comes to 57.5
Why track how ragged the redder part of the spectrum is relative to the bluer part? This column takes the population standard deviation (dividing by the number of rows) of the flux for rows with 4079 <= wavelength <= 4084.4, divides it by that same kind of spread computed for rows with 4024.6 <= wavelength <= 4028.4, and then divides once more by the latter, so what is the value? 19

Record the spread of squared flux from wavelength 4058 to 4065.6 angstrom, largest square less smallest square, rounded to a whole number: 19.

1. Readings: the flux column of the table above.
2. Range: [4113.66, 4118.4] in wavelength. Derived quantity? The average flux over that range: 13.3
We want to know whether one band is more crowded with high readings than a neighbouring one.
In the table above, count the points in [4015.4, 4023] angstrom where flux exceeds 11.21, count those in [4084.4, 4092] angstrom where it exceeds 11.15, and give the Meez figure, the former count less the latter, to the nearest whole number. -4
